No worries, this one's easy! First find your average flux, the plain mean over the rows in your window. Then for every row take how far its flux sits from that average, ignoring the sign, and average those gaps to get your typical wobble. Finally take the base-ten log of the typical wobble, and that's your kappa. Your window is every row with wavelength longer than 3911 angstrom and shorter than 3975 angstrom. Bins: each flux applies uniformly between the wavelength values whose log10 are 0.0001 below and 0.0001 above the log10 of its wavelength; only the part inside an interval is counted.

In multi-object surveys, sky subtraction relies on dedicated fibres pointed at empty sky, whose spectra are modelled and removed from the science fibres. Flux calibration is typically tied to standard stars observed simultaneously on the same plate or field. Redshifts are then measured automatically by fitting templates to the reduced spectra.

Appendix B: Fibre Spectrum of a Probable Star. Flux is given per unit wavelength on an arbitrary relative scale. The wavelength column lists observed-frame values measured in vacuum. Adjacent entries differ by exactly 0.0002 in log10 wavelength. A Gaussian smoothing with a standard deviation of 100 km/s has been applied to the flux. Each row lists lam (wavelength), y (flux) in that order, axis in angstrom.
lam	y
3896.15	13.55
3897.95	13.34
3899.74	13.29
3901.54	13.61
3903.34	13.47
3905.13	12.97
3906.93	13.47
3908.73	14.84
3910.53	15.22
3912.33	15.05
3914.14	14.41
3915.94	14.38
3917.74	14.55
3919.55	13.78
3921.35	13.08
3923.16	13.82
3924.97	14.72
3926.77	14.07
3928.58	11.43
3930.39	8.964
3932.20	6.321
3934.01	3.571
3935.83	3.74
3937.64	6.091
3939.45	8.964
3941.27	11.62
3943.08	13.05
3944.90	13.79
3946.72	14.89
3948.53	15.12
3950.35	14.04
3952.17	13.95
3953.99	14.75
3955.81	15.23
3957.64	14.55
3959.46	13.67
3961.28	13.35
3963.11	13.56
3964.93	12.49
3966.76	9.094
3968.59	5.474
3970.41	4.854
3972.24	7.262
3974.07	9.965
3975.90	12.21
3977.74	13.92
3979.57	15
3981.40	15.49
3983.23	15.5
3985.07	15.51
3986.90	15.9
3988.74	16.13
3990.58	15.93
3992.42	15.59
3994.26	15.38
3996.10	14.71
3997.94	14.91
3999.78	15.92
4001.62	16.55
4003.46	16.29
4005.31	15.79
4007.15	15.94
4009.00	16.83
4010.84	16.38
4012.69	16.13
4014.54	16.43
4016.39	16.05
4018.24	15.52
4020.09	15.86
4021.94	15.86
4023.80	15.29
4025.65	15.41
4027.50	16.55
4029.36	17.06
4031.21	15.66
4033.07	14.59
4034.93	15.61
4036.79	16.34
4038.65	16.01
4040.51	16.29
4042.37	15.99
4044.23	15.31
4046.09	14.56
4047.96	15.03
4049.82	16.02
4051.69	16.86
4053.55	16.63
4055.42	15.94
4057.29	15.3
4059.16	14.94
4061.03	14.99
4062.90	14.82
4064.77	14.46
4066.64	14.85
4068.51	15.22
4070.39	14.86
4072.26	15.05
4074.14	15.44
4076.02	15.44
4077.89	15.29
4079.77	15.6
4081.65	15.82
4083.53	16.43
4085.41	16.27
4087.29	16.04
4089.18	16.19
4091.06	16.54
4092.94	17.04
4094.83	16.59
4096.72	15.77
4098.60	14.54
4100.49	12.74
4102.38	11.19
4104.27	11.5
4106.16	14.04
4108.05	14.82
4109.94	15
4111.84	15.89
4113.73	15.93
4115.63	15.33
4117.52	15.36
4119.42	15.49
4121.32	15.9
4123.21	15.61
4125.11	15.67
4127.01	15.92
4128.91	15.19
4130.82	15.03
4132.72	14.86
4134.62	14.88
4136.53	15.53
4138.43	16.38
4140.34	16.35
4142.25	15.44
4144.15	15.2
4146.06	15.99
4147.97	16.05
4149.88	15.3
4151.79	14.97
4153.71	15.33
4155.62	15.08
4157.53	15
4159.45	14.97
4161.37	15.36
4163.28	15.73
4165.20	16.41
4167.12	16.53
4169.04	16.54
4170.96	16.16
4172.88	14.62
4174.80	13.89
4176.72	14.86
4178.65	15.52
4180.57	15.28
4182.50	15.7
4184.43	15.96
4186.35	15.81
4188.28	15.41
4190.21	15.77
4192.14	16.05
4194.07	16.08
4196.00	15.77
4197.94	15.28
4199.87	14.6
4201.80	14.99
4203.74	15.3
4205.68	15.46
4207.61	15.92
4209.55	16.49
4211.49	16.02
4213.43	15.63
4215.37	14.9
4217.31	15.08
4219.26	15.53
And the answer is 0.5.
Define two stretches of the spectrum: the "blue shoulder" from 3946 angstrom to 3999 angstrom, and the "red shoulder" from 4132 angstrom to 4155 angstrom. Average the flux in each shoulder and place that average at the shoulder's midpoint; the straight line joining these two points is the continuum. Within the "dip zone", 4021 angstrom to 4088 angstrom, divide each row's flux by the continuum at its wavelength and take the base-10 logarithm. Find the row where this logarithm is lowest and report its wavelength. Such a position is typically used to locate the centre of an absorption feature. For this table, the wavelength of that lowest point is 4064.77 angstrom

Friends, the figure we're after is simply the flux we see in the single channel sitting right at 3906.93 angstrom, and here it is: 13.47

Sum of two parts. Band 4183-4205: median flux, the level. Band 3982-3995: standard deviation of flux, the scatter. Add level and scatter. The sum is 16.0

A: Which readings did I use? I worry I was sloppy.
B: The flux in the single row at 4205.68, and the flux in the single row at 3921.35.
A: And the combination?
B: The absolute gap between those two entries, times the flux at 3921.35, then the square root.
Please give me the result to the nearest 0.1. 5.6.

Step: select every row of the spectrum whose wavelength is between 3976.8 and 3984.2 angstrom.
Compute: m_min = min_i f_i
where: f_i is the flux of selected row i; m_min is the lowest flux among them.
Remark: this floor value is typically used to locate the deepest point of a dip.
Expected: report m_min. 13.92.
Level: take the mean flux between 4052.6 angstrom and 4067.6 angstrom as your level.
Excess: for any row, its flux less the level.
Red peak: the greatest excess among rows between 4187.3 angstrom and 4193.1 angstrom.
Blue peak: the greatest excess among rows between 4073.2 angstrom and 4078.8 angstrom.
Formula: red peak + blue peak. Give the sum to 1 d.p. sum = 1.0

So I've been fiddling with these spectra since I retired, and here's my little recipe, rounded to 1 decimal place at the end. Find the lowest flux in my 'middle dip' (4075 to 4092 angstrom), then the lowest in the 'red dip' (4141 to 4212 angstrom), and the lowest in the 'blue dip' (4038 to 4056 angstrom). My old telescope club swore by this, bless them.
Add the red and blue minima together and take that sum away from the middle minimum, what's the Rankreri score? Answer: -13.2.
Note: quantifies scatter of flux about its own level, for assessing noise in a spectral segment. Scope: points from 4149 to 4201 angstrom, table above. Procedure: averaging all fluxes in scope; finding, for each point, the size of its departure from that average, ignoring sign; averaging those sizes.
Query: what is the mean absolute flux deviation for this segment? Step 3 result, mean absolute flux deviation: 0.50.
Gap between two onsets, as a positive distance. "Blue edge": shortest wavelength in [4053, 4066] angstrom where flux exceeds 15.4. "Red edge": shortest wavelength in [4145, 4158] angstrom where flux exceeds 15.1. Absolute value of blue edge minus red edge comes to 92.5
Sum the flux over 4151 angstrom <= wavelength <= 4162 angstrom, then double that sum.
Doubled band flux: 181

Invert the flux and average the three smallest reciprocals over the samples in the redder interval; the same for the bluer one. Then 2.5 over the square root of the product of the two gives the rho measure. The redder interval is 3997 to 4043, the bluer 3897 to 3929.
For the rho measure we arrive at 39.7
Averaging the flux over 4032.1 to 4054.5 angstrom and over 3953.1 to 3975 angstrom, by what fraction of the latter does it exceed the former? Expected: -0.41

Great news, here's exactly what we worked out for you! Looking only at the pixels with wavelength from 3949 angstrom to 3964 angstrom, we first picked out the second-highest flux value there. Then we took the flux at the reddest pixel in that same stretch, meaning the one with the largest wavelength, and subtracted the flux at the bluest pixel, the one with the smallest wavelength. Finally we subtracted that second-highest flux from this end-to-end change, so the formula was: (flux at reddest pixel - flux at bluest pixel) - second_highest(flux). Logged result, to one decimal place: -15.2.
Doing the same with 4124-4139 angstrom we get -15.2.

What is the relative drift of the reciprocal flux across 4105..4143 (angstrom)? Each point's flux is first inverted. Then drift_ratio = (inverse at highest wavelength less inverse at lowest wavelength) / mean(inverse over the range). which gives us -0.10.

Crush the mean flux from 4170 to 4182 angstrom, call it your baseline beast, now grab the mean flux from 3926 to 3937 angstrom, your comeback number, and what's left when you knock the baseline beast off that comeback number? -7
